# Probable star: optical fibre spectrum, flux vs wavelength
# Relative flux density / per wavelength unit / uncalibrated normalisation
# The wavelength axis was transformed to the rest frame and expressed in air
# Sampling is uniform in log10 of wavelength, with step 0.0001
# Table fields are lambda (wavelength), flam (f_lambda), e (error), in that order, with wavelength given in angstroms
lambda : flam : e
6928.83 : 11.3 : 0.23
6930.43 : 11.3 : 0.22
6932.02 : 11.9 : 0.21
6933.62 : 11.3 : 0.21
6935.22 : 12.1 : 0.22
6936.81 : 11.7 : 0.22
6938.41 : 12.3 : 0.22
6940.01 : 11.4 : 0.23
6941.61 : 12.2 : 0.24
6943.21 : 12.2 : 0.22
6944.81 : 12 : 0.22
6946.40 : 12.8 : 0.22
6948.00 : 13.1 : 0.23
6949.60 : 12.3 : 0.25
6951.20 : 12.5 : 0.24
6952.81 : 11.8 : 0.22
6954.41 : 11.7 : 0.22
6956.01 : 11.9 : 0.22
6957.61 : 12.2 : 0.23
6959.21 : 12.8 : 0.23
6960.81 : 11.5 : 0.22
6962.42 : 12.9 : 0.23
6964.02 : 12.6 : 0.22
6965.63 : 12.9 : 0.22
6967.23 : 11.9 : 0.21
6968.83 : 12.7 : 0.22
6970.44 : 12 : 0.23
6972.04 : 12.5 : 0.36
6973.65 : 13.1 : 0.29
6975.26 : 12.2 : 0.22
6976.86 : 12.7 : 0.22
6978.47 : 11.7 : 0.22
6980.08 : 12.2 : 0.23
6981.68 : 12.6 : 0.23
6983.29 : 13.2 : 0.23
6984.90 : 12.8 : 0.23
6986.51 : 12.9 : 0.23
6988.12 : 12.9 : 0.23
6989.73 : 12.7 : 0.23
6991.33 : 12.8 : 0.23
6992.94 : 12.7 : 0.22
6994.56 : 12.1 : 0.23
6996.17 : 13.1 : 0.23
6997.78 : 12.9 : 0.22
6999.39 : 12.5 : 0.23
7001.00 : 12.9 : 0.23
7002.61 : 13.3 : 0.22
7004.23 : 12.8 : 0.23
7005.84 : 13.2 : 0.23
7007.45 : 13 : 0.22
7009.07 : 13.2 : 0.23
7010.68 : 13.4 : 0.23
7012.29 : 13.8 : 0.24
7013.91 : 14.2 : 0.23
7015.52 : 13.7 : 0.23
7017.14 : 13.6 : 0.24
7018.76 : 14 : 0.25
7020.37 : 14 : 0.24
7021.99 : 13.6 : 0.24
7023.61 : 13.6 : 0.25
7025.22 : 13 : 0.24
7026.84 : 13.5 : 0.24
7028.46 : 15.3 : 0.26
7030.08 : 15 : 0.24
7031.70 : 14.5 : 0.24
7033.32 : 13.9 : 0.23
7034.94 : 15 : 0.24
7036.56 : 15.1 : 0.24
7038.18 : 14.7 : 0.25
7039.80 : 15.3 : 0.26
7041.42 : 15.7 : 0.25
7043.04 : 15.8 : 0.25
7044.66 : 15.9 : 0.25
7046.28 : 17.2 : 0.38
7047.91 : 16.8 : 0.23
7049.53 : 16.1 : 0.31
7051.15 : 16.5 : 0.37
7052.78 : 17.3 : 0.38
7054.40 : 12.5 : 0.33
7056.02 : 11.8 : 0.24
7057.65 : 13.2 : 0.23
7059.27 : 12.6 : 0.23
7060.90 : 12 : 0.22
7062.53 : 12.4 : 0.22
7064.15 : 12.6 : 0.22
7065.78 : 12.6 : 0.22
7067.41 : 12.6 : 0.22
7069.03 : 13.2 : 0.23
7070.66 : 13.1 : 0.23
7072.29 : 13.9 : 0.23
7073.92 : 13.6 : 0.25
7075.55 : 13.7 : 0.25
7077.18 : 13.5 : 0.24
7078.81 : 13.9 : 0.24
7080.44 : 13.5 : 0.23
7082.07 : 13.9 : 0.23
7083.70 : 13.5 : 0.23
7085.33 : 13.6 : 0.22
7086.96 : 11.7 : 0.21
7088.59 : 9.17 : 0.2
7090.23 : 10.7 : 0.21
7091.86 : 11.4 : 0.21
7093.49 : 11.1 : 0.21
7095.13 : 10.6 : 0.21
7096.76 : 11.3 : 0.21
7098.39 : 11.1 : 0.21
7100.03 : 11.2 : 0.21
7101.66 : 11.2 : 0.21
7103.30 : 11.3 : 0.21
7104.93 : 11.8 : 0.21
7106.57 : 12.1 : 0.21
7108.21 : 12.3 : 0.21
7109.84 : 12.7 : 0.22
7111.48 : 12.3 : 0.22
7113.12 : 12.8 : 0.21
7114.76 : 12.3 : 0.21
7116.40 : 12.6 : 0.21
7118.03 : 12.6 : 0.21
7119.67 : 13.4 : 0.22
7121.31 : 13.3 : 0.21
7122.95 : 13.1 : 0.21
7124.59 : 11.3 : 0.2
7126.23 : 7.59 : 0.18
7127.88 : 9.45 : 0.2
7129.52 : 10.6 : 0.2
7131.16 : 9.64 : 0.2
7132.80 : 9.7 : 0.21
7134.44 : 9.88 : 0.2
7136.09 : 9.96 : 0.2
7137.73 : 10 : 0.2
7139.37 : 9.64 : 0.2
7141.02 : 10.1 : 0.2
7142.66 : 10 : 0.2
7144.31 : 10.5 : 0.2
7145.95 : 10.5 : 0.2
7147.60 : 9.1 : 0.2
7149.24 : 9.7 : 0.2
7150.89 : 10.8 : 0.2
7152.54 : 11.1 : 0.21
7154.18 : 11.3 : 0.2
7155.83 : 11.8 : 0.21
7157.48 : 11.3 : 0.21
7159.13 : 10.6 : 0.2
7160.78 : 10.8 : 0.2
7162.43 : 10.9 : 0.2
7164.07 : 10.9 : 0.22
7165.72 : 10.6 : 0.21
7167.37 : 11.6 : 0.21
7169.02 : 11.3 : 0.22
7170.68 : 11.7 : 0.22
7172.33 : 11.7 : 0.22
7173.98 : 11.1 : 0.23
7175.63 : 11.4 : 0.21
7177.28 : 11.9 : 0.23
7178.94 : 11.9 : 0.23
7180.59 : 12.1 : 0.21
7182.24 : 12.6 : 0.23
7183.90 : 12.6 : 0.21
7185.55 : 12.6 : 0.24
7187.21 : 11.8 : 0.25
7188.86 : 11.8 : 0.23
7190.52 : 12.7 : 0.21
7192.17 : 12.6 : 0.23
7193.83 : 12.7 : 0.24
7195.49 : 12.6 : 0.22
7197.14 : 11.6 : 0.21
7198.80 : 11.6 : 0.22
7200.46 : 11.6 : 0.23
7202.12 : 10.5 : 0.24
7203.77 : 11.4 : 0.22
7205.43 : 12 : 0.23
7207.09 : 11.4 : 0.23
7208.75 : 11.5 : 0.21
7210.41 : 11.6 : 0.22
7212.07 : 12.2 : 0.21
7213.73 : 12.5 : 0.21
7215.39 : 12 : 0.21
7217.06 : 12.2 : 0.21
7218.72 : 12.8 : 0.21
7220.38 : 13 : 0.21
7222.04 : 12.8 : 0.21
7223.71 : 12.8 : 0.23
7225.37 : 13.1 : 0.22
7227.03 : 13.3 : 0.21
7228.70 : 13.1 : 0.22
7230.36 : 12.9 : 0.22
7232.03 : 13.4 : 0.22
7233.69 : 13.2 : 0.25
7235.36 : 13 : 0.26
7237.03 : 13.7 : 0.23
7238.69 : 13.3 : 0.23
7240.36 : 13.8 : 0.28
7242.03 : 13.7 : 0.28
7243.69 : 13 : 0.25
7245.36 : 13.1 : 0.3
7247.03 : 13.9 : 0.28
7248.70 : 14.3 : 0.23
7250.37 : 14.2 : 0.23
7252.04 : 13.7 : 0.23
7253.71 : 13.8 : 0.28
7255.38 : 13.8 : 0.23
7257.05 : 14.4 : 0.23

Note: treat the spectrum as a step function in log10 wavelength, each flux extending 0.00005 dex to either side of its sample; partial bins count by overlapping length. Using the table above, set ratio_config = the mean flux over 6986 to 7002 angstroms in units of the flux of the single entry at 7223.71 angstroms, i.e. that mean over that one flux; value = 1.00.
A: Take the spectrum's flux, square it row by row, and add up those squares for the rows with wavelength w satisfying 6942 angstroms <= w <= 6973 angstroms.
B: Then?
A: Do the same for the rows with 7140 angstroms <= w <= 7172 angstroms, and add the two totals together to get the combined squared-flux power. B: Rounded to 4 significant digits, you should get 5105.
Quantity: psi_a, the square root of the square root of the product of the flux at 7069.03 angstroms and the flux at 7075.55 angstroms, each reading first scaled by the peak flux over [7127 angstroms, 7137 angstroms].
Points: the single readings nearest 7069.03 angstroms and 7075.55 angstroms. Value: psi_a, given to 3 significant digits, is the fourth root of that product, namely 1.13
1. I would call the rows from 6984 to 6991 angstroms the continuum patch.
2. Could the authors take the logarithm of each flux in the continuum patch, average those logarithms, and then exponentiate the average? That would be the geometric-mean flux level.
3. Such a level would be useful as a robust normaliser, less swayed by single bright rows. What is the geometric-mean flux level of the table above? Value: 12.8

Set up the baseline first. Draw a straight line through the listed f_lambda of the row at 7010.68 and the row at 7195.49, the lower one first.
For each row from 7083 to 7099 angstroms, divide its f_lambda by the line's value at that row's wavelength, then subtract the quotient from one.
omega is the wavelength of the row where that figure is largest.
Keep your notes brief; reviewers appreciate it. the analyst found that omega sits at 7088.59 angstroms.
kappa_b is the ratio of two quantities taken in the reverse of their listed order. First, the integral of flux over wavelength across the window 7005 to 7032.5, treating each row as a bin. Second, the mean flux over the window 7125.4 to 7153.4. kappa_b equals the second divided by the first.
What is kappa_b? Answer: 0.0261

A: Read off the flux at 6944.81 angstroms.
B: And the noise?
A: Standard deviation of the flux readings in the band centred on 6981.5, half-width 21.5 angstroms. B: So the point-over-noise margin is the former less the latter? 11.5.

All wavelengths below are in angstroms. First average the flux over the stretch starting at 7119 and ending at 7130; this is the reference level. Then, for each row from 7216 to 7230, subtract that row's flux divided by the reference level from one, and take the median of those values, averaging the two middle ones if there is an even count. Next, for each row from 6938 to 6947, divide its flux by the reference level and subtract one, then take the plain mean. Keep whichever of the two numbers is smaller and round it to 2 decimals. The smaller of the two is -0.15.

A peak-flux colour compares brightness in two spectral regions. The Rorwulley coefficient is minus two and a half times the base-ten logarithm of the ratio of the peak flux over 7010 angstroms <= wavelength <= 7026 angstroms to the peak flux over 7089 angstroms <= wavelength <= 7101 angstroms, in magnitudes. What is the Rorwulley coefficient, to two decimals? -0.24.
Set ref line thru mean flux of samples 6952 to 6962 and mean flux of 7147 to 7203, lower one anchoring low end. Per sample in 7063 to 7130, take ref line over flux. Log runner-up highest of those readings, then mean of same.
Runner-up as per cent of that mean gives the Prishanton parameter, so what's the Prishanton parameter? 131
